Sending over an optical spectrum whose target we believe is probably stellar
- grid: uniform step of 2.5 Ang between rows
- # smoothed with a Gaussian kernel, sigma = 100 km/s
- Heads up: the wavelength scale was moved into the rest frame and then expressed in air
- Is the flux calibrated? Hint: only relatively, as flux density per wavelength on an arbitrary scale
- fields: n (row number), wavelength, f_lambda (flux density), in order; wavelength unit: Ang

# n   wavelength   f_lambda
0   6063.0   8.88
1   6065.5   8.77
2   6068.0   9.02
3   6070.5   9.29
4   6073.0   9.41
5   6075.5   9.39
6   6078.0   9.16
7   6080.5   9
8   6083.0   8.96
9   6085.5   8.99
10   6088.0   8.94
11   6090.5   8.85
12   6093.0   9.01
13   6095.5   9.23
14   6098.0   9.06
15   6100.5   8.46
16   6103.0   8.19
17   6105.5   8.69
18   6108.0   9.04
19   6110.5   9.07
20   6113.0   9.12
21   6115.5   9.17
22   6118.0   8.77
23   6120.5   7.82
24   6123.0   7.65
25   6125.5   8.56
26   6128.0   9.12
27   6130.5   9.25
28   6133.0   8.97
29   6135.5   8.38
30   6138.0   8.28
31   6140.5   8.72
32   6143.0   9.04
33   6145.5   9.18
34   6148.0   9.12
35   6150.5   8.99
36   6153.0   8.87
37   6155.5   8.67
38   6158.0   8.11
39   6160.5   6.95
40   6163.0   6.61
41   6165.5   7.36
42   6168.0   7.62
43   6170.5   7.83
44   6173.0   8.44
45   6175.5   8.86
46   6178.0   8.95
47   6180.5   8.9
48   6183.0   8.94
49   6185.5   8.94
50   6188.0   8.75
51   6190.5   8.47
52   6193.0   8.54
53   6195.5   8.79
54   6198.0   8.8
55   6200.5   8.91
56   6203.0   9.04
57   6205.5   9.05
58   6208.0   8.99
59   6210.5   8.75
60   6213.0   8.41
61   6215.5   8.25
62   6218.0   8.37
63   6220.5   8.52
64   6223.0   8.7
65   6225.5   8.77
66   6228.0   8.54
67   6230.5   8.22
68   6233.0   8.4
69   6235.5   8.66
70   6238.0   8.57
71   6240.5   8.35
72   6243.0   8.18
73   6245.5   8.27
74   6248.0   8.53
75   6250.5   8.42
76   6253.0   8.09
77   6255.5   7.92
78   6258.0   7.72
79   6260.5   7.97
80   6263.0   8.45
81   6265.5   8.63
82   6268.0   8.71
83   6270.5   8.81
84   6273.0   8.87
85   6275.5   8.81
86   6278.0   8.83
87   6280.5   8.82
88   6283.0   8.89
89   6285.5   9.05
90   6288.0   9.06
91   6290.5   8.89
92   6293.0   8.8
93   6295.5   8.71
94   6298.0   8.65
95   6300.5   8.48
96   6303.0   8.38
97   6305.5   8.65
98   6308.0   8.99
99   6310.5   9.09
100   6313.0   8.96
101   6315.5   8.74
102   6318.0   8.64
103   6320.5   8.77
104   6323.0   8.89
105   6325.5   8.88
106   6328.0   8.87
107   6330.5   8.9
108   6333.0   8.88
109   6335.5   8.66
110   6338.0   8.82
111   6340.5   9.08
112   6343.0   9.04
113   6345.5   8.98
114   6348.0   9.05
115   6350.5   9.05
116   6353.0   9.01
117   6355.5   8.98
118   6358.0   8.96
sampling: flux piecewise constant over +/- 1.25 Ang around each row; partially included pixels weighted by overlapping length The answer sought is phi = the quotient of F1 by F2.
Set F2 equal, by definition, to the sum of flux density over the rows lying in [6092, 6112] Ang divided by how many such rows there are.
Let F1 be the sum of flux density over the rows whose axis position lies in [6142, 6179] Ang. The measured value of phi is 14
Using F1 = 125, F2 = 8.84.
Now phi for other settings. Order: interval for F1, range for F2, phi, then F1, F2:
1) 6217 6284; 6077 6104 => 26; 229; 8.90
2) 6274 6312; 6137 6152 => 15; 132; 8.89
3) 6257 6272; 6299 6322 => 6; 50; 8.74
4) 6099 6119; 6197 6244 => 8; 71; 8.60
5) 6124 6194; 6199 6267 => 28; 238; 8.47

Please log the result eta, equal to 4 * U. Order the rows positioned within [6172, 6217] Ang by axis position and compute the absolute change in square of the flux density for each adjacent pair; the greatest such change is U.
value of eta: 29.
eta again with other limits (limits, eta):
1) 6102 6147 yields 63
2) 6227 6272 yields 32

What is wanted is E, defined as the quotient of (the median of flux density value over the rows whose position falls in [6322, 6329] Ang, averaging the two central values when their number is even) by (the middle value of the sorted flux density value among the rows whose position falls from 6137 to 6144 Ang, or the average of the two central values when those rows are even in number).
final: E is 1.02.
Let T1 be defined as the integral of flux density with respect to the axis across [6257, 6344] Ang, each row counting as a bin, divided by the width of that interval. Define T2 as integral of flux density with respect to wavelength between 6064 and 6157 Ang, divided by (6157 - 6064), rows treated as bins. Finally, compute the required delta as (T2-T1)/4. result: 0.028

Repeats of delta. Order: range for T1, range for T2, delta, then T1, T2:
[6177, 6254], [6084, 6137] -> 0.040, 8.62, 8.78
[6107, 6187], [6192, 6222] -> 0.041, 8.54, 8.70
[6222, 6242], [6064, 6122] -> 0.101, 8.52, 8.93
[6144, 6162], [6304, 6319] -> 0.076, 8.54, 8.84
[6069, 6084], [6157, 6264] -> -0.202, 9.20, 8.39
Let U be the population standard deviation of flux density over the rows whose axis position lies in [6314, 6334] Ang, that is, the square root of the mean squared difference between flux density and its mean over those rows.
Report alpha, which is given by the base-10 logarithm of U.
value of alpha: -1.1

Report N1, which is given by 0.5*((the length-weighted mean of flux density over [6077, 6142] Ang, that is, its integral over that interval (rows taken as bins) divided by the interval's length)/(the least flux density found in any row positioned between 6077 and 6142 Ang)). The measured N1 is 0.57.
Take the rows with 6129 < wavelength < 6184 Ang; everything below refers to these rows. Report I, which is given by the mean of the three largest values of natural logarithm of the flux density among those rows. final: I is 2.22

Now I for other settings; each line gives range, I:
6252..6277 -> 2.18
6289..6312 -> 2.20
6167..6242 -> 2.20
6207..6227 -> 2.18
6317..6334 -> 2.18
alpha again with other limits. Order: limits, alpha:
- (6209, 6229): -0.8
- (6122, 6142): -0.3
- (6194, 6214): -0.7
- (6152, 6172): -0.1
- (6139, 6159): -0.5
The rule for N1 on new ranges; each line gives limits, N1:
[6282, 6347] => 0.53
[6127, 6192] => 0.64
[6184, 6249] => 0.53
